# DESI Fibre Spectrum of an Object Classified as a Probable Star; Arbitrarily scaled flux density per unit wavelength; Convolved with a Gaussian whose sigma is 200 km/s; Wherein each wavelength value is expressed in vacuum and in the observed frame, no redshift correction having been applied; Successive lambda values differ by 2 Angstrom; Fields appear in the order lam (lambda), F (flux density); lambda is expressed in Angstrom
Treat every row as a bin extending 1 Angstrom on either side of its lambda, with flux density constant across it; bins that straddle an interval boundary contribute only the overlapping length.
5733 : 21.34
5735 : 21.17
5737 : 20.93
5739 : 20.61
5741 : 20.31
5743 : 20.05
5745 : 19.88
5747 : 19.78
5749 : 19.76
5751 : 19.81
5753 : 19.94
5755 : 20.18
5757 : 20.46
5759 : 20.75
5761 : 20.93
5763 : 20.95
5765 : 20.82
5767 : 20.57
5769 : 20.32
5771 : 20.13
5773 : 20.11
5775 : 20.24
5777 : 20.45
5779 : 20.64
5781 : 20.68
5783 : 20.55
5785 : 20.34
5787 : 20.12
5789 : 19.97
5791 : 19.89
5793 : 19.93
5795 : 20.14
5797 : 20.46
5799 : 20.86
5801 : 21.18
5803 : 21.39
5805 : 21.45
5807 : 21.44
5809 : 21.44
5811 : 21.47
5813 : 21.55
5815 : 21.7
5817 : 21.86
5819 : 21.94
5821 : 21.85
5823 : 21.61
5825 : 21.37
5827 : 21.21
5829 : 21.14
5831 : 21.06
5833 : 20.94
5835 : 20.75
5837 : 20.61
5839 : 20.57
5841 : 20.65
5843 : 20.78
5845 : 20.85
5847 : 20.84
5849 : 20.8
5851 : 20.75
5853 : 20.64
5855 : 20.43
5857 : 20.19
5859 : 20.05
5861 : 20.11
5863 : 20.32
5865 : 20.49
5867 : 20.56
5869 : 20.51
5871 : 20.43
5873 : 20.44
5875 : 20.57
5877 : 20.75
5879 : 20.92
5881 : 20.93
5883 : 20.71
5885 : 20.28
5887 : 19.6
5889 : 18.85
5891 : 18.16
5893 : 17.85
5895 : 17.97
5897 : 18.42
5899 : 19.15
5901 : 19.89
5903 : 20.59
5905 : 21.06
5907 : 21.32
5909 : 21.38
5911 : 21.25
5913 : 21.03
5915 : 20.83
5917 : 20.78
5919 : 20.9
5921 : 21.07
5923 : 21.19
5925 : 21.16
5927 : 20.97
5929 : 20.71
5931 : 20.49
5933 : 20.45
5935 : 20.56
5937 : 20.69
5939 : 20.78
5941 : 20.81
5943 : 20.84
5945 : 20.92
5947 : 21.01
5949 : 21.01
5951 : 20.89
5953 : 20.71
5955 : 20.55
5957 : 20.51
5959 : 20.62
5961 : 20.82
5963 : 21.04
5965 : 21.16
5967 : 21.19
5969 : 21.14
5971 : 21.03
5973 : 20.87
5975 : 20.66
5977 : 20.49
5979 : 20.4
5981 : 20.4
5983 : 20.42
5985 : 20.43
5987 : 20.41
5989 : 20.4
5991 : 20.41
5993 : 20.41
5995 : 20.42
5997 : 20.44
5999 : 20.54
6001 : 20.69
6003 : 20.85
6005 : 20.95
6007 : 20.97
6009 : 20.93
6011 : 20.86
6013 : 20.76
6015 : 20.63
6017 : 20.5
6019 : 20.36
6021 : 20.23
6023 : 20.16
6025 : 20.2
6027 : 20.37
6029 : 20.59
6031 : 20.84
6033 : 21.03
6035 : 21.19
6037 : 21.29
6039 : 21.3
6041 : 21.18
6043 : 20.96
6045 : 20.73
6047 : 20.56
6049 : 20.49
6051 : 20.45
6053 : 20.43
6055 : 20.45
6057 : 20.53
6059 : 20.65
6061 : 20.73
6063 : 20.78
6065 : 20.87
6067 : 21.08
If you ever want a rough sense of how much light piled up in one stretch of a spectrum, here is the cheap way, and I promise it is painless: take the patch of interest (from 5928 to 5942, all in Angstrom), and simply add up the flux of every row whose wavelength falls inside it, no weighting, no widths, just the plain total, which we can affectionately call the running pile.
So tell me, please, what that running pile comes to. 144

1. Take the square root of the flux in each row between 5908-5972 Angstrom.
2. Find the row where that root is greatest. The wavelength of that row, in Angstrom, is 5909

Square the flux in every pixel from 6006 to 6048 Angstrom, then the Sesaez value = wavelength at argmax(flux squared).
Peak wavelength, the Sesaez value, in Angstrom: 6039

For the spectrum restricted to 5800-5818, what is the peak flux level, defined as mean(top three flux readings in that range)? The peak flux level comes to 21.7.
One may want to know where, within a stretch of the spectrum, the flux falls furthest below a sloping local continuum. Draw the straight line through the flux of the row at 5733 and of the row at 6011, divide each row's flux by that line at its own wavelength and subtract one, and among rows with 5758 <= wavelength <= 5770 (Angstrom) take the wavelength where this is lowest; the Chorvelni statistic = 5769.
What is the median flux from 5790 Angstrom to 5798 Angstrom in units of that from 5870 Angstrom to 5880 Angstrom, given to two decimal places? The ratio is 0.97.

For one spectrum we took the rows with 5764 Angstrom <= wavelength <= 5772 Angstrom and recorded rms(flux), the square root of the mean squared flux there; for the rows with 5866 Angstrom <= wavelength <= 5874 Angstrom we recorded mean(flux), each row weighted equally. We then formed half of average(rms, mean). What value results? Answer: 10.24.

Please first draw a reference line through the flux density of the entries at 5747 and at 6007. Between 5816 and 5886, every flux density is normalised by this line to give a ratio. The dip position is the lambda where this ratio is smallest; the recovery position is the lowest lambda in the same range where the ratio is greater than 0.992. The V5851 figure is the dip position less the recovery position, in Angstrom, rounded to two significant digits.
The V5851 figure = 42 Angstrom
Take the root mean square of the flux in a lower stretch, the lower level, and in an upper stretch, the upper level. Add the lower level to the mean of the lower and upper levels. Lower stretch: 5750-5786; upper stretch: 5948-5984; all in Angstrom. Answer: 41.0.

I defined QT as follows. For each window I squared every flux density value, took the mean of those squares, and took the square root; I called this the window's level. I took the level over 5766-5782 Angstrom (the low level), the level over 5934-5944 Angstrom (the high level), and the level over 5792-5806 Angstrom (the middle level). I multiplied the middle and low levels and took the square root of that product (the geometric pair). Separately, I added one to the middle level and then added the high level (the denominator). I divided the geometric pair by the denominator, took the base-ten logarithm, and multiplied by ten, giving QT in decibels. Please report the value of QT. -3.15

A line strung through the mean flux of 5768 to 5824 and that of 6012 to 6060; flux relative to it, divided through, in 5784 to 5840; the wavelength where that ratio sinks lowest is 5791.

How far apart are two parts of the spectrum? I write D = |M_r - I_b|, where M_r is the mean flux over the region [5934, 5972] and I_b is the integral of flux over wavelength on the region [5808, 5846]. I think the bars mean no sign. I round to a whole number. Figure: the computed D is 786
